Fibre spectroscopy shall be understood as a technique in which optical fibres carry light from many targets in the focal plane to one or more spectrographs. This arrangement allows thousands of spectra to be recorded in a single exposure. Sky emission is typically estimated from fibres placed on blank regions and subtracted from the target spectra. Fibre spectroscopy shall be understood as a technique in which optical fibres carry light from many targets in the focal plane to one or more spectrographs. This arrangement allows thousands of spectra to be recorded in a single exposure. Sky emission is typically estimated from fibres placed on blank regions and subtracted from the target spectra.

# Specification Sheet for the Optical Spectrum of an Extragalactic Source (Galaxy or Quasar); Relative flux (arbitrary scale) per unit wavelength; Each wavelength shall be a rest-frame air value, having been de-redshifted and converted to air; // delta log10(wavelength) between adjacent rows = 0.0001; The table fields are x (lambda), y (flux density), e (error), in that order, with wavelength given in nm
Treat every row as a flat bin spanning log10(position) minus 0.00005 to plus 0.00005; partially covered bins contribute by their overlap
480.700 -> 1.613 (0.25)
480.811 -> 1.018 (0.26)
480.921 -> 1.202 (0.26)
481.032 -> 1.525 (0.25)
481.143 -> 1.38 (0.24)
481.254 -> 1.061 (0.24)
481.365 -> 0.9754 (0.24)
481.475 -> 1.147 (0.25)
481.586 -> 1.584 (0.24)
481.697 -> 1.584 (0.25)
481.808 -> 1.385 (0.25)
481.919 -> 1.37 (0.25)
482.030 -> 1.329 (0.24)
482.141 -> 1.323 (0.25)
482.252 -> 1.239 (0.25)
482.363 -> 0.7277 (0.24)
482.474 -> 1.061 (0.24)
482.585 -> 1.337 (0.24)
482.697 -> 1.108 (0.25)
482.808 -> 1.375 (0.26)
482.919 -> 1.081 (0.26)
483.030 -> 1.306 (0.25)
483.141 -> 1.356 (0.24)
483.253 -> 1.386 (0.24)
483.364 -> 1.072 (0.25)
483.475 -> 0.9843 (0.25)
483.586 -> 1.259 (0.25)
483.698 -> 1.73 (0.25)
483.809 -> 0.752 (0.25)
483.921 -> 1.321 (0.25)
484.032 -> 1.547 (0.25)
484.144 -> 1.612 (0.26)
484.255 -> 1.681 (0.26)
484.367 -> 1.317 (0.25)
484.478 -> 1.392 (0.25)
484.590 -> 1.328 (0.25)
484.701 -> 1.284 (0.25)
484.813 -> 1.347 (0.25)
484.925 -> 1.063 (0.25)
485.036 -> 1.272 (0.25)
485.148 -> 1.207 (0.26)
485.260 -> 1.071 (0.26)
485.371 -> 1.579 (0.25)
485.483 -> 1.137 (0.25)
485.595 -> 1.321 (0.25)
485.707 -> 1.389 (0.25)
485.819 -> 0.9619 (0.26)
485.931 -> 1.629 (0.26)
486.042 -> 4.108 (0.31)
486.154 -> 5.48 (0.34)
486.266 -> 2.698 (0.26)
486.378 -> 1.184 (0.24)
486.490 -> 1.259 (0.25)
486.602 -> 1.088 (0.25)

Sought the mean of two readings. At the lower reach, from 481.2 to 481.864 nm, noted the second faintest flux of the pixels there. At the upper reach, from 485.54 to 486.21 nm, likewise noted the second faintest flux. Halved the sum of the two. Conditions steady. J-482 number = 1.19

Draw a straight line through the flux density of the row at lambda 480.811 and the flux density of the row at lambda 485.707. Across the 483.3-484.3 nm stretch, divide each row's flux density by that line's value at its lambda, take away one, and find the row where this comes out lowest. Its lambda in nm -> 483.809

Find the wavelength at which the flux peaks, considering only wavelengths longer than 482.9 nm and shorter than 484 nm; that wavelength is 483.698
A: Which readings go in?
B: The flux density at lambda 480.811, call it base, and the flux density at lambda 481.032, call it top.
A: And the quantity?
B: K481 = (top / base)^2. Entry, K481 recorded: 2.2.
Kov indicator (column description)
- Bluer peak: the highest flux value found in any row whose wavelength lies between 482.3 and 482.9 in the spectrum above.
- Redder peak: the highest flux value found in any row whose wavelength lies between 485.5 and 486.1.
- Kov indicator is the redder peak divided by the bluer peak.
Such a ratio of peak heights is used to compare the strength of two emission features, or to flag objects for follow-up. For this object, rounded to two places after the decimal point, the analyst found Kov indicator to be 2.99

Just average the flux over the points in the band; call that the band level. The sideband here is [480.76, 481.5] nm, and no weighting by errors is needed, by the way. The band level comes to 1.19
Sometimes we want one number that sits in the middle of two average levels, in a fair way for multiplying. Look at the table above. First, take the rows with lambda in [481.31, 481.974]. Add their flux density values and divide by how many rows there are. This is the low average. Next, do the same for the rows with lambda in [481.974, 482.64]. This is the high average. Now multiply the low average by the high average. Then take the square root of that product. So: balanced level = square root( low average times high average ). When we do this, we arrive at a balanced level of 1.25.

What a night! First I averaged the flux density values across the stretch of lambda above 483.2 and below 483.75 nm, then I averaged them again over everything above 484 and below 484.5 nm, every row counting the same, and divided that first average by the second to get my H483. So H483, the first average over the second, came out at 0.85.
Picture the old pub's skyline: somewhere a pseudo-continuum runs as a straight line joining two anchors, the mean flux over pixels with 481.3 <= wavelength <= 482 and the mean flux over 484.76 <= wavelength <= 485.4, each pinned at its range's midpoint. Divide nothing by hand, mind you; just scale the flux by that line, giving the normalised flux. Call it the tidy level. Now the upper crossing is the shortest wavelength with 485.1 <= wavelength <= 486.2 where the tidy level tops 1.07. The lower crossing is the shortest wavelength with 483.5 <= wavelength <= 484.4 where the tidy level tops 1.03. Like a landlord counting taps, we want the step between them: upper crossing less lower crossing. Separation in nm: 1.67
